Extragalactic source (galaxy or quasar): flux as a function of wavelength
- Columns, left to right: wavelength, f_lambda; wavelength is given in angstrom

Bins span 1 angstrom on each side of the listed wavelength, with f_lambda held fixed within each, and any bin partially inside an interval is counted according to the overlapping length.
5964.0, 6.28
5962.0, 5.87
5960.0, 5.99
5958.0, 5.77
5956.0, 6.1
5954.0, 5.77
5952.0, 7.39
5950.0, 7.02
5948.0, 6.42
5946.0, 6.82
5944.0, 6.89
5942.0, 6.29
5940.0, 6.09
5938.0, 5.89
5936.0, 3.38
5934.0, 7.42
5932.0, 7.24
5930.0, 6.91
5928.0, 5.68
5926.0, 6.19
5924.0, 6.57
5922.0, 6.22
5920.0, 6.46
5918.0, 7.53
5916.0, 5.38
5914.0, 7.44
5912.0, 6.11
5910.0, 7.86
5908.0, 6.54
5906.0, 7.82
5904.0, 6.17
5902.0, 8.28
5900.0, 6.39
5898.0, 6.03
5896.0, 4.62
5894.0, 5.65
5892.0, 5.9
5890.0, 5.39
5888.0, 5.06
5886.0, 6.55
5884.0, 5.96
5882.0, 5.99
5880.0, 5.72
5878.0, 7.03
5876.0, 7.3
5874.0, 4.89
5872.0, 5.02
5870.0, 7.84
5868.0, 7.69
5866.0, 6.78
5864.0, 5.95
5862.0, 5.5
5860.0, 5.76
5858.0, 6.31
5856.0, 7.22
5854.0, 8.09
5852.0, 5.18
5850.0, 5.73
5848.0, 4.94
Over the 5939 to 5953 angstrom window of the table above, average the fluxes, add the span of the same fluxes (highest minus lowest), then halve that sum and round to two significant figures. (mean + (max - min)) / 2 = 4.0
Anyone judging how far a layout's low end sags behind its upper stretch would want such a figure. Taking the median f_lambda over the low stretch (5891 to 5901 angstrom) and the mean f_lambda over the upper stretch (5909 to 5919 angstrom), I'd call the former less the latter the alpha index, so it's -1.0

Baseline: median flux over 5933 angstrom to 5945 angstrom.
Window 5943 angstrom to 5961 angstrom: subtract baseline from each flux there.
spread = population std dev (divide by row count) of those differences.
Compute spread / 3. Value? 0.19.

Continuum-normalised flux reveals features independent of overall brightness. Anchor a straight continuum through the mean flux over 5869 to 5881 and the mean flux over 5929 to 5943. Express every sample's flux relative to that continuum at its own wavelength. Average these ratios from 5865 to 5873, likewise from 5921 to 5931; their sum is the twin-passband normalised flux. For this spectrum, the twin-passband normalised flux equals 2.10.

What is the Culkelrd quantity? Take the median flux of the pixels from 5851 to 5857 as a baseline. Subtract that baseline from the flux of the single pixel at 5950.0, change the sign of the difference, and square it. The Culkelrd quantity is 0.0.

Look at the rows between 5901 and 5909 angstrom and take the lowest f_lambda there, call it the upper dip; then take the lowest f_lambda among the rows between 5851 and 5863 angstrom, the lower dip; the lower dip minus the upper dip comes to -1.0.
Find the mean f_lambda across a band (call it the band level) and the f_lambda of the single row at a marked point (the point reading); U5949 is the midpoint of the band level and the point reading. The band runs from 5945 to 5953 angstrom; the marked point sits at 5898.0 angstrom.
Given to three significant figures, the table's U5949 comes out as 6.47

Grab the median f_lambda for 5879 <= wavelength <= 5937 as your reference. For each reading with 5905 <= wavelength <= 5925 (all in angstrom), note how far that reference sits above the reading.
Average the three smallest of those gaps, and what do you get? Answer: -1.5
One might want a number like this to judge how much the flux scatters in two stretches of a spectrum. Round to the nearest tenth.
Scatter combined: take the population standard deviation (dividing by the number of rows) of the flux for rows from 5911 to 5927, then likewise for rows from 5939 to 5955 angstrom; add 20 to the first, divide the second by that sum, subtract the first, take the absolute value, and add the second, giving 1.1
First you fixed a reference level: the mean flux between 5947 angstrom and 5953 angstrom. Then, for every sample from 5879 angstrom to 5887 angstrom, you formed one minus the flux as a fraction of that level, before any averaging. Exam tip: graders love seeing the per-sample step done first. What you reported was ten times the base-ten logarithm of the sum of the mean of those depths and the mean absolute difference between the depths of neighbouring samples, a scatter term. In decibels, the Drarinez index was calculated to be -7.7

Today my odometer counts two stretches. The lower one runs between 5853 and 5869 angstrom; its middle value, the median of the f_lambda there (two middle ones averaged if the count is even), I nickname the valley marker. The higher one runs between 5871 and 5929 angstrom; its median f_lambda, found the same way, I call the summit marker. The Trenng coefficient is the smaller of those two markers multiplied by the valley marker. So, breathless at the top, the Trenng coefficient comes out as 40.4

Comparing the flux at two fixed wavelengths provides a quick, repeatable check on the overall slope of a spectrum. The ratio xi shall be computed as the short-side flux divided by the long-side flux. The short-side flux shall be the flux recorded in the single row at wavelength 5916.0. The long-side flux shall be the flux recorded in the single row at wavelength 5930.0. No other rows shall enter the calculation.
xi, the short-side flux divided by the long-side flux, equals 0.78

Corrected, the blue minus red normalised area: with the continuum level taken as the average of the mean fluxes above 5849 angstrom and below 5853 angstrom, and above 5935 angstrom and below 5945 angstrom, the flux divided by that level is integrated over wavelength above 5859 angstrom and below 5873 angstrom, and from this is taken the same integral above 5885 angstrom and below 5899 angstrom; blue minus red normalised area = 1.9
